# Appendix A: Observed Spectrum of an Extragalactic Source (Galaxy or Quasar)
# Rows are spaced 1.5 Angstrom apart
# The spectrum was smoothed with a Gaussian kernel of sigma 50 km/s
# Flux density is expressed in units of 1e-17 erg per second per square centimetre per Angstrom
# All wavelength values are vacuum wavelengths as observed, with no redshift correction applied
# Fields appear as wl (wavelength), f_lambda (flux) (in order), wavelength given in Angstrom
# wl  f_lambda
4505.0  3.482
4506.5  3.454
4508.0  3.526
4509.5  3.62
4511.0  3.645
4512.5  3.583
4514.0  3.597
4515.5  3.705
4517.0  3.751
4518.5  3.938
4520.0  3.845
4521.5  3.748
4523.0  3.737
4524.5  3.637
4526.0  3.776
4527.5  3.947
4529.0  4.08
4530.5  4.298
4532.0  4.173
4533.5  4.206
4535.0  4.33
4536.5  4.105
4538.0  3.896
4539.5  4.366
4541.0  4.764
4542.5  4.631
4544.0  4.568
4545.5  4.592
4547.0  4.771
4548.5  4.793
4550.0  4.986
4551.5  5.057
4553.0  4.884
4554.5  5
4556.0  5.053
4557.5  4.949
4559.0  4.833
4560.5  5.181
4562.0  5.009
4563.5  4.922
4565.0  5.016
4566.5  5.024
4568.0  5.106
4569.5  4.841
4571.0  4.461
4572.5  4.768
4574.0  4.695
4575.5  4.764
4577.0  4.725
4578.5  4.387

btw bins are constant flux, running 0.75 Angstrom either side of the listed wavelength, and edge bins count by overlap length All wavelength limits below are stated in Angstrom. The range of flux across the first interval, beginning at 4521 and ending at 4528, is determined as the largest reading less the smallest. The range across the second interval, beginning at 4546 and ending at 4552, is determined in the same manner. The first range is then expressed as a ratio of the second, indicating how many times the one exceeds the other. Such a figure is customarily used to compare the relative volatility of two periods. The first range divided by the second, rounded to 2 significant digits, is 1.1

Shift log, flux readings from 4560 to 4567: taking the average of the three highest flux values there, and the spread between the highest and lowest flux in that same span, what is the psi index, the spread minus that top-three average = -4.8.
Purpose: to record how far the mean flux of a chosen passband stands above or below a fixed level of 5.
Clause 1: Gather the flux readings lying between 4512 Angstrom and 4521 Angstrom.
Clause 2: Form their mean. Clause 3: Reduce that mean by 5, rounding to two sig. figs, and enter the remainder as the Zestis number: -1.3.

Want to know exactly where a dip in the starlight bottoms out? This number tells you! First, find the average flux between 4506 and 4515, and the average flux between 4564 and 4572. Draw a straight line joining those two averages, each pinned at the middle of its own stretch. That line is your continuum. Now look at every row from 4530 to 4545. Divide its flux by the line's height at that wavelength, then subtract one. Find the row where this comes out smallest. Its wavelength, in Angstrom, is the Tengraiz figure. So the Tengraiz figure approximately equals 4538.0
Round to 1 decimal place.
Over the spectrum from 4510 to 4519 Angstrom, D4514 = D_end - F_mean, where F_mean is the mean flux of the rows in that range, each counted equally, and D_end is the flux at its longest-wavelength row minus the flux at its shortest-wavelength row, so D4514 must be -3.4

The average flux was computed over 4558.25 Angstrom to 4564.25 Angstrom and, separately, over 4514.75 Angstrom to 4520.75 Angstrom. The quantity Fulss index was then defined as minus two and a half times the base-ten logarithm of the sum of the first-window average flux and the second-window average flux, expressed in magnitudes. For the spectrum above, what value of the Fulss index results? -2.36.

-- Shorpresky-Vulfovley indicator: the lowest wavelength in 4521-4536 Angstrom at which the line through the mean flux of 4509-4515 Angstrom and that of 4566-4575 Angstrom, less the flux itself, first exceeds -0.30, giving 4521.5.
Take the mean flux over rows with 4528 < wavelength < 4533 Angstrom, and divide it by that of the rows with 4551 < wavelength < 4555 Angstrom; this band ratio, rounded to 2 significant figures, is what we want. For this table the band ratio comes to 0.84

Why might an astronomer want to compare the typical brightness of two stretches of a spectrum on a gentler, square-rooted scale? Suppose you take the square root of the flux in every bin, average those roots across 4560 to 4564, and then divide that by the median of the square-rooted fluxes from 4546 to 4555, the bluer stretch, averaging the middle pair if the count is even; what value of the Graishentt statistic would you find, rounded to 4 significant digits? 1.010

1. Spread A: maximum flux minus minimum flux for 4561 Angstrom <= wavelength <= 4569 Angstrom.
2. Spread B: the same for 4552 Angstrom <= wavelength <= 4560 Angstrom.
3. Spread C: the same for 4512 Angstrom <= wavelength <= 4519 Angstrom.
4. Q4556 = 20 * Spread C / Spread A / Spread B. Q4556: 175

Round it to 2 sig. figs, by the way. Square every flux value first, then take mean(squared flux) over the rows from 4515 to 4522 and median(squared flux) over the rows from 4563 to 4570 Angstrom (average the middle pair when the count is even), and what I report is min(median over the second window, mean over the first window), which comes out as 14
